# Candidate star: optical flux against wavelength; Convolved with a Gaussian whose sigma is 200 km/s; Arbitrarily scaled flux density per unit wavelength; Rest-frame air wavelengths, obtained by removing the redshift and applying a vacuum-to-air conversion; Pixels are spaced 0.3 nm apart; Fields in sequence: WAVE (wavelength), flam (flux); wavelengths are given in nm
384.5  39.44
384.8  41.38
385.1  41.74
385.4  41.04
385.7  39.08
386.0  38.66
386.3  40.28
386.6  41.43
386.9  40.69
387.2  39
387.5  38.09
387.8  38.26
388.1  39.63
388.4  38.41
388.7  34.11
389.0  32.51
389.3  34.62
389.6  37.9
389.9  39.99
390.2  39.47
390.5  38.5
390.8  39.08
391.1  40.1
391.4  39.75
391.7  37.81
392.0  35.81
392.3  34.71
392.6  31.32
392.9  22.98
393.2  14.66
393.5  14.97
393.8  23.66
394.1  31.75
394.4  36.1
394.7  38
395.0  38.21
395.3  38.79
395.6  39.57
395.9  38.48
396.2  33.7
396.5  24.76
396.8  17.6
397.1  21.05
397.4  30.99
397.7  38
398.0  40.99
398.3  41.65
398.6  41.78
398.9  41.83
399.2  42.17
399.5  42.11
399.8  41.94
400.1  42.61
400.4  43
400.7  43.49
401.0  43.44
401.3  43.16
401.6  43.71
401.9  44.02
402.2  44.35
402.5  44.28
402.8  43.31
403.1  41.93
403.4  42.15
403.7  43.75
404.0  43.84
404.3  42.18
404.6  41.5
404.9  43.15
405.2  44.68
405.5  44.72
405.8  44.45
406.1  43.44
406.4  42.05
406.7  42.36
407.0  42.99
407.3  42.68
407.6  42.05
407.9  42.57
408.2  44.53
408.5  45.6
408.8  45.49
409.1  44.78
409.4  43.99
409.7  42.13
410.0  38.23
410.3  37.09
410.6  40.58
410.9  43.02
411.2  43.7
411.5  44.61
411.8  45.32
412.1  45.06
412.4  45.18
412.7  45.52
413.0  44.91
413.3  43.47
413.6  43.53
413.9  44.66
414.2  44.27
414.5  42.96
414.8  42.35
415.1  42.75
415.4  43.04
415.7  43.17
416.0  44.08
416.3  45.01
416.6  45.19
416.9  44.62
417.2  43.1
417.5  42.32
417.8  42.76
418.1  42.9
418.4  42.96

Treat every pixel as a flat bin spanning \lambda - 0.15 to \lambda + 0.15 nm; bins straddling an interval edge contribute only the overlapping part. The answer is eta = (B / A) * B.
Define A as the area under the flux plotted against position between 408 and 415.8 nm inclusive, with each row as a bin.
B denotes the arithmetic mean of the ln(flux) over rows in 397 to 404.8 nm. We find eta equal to 0.041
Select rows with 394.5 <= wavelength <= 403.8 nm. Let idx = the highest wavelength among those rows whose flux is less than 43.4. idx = 403.4 nm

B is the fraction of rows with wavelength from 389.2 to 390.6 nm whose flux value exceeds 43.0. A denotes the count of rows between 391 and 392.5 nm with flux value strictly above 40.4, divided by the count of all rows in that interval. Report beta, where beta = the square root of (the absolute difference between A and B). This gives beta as 0.00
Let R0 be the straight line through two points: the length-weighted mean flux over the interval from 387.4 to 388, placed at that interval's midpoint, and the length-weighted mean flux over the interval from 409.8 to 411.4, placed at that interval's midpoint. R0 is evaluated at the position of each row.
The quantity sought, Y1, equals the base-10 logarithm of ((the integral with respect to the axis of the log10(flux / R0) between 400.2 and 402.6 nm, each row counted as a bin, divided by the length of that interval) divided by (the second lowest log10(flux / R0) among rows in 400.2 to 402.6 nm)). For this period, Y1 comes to 0.05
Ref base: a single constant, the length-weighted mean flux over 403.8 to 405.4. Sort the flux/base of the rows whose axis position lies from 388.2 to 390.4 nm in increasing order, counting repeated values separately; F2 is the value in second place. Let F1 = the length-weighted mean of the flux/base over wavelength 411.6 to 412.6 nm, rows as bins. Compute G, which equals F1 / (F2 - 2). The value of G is -0.866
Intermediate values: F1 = 1.05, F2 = 0.79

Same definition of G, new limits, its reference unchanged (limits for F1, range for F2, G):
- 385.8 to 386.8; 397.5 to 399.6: -0.885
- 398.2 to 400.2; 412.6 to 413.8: -0.982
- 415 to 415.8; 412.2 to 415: -0.992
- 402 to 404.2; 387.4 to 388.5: -0.903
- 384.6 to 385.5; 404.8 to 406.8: -0.940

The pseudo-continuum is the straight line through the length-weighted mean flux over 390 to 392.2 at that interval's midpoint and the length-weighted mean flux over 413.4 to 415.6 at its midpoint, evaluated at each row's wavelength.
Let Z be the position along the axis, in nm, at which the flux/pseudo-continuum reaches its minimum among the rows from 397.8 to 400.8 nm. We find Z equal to 398.0 nm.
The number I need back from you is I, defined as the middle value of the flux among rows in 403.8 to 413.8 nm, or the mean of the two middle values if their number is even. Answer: 44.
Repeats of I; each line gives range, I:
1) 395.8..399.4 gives 38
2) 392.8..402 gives 39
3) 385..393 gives 39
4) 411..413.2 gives 45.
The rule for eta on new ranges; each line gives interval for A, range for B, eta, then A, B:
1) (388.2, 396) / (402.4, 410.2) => 0.053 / 267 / 3.76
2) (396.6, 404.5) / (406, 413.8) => 0.045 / 318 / 3.77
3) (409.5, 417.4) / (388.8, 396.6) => 0.035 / 343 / 3.49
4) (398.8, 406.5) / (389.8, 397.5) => 0.036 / 332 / 3.44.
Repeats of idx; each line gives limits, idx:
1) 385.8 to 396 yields 395.9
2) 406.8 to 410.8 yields 410.6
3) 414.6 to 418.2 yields 418.1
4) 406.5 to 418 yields 417.8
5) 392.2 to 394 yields 393.8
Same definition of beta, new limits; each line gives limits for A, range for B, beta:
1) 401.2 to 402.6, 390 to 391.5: 1.00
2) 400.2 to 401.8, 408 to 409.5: 0.00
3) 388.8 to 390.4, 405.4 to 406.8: 0.77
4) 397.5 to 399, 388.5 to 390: 0.89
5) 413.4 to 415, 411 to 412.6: 0.00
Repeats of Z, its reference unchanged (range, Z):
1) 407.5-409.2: 407.6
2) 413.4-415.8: 414.8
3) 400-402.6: 400.1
